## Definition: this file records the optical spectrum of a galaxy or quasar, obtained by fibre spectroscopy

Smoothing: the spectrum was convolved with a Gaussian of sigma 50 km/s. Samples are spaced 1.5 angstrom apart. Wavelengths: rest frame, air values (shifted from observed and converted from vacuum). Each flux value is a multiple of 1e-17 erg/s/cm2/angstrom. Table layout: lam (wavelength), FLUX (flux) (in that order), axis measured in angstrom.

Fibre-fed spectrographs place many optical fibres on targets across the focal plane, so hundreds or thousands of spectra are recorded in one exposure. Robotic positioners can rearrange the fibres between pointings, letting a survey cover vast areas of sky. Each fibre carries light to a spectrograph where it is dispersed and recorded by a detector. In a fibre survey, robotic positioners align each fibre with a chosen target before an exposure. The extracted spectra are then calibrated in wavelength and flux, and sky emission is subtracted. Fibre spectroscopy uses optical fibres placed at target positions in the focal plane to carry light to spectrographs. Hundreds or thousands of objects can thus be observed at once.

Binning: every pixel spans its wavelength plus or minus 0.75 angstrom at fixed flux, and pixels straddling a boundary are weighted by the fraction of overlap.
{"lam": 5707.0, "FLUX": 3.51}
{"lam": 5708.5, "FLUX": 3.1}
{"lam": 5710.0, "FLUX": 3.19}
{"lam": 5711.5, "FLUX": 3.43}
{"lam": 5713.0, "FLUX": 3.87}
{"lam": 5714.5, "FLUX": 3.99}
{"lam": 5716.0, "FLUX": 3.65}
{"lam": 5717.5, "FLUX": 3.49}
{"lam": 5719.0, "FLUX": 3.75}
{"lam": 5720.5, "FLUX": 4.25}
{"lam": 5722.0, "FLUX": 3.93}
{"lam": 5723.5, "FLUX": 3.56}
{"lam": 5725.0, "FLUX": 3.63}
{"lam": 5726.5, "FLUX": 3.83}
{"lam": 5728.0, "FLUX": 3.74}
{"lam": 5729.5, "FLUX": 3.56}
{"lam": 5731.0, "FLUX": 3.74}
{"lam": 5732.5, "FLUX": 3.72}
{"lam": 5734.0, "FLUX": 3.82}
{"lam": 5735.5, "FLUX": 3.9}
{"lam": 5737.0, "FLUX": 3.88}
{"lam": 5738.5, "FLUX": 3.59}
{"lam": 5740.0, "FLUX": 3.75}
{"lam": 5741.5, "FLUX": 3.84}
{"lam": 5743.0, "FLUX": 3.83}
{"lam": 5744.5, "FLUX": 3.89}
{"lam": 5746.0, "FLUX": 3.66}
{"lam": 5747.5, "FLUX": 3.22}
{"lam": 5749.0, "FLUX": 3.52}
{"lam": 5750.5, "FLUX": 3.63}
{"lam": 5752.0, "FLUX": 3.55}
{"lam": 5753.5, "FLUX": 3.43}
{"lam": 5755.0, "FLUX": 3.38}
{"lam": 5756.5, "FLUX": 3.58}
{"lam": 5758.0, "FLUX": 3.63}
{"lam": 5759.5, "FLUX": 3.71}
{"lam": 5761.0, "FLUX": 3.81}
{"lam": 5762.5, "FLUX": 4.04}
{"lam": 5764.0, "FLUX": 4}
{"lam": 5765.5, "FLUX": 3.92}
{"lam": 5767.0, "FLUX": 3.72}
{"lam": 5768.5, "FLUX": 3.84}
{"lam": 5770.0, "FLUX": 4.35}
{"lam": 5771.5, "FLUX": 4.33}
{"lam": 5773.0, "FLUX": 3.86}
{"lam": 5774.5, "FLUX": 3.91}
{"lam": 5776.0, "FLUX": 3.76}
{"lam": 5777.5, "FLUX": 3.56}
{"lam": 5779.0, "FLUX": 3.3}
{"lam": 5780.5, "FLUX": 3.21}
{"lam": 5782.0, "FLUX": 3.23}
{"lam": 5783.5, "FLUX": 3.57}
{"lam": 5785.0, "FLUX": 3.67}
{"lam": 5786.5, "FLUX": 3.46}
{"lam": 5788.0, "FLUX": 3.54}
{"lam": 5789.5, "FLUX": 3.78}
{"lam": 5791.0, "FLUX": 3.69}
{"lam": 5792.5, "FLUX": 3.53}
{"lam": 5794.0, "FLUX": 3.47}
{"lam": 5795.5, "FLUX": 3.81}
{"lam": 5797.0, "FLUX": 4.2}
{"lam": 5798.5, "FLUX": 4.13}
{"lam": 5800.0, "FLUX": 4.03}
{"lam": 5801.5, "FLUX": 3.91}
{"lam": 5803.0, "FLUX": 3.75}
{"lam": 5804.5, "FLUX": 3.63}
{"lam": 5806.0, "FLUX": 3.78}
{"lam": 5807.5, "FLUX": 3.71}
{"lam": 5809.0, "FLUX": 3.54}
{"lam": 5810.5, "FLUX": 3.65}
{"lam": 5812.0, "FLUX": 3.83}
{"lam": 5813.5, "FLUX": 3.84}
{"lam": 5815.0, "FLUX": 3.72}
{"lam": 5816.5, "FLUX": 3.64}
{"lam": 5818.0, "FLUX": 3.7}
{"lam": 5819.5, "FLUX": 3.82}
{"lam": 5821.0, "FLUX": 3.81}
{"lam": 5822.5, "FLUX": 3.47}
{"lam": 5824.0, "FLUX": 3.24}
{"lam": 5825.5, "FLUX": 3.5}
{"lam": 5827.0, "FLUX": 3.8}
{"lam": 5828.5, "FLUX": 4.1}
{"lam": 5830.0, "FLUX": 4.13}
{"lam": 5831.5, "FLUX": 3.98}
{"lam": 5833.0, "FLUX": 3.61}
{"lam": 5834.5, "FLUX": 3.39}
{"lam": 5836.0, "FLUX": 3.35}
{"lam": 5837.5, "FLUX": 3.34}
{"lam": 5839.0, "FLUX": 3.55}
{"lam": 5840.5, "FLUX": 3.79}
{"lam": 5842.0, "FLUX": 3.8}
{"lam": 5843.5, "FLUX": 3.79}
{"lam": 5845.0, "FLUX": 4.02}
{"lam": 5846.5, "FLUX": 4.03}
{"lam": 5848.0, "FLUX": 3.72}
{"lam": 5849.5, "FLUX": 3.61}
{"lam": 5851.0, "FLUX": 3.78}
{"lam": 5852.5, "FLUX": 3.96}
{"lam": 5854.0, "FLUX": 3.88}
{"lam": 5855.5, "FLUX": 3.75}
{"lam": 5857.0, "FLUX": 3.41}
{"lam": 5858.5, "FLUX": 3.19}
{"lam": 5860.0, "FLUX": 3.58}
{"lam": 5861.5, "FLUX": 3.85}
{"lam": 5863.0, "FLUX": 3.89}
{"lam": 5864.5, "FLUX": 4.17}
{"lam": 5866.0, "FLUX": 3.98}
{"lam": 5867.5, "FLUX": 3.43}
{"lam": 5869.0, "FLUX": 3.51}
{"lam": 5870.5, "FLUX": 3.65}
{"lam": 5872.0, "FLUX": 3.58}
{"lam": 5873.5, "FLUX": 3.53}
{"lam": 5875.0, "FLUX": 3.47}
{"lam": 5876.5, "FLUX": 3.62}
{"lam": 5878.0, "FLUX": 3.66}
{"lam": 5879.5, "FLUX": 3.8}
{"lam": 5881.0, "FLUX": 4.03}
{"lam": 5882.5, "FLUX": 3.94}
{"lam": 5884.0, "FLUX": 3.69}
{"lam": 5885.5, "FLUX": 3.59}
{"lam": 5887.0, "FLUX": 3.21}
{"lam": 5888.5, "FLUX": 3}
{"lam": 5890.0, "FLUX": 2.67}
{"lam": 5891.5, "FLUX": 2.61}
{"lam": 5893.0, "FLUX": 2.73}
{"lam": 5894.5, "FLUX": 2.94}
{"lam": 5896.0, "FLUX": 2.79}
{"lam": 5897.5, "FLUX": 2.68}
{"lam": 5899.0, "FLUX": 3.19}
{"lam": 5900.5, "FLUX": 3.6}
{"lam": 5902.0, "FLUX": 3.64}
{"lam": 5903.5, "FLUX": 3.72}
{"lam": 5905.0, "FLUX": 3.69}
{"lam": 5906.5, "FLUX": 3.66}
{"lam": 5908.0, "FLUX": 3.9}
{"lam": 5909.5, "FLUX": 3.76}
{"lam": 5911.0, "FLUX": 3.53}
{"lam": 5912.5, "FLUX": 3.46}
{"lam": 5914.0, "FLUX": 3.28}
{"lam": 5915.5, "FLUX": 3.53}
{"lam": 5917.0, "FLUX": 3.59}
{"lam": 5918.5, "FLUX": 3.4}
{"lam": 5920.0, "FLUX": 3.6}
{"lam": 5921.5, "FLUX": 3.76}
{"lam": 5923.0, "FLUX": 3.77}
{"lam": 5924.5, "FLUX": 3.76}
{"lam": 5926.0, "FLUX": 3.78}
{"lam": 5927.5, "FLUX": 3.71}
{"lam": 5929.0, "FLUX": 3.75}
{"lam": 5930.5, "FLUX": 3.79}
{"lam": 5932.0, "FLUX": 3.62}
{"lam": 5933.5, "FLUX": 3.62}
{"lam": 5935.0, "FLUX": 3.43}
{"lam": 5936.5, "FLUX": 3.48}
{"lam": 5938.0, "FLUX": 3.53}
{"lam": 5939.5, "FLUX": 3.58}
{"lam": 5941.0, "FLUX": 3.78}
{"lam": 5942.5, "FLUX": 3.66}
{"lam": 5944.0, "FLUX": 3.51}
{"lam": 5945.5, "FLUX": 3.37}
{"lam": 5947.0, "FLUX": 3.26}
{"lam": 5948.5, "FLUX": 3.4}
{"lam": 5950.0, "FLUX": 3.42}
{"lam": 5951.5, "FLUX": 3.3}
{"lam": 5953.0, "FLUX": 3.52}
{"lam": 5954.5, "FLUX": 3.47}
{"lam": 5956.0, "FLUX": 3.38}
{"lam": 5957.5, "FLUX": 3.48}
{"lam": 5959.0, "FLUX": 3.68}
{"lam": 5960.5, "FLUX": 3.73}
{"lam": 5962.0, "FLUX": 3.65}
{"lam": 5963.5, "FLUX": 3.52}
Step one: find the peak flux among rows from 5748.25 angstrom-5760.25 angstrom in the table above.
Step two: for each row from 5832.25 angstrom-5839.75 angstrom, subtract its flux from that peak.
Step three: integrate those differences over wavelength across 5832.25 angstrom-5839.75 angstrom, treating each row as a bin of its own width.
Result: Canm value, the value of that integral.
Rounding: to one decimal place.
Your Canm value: 2.0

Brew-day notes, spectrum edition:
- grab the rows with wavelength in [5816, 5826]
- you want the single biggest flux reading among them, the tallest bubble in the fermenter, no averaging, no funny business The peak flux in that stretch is 3.82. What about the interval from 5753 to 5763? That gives 4.04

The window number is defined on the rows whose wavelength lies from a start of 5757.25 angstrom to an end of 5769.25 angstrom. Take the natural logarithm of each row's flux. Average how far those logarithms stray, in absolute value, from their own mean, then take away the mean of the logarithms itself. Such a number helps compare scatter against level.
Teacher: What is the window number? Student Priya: -1.31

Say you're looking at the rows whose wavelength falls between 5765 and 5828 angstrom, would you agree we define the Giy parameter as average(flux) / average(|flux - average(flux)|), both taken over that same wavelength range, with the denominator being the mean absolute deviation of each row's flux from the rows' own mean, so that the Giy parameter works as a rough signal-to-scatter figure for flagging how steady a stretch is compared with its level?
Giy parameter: 19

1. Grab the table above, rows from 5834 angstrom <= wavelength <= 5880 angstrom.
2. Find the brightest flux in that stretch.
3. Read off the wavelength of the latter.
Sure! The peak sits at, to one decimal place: 5864.5 angstrom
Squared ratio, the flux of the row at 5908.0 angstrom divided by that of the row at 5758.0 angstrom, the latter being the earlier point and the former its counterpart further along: 1.15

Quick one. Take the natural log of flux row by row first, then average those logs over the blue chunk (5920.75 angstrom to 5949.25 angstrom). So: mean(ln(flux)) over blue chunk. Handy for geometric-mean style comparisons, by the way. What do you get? 1.28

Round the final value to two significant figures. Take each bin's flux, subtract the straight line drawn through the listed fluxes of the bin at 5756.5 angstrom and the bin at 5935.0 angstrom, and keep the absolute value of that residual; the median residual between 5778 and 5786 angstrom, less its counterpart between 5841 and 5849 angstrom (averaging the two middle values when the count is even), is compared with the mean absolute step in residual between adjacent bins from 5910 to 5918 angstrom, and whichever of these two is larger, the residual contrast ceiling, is 0.093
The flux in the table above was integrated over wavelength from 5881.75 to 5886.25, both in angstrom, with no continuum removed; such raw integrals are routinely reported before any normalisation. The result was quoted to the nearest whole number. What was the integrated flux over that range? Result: 17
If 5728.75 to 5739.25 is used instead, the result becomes 39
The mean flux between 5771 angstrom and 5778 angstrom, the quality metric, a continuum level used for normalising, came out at 3.88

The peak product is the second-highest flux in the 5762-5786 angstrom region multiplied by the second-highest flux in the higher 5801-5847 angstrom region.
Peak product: 17.8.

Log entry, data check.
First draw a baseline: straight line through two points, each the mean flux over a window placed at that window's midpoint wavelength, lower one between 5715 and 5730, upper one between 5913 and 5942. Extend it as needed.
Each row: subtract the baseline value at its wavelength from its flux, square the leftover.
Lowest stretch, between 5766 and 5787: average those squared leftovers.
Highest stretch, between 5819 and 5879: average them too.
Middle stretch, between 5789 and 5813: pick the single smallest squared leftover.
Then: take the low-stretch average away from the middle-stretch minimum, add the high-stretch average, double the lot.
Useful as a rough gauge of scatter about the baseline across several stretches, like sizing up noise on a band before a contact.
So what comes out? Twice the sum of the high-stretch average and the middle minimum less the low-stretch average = -0.11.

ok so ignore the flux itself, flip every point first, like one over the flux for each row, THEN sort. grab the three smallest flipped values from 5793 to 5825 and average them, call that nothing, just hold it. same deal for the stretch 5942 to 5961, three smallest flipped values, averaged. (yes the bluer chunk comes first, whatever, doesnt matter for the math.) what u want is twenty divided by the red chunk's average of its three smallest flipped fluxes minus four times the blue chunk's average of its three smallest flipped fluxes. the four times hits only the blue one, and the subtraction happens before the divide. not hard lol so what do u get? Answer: -28.6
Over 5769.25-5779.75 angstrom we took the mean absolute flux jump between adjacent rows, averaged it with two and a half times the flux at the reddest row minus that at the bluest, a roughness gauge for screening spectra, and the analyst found -1.2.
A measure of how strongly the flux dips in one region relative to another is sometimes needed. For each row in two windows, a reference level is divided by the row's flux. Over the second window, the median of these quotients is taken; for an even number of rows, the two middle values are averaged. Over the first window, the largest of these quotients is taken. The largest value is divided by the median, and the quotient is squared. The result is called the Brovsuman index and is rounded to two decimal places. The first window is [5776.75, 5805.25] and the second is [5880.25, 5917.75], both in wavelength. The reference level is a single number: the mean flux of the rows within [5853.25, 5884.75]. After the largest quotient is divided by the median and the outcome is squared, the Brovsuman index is 1.21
